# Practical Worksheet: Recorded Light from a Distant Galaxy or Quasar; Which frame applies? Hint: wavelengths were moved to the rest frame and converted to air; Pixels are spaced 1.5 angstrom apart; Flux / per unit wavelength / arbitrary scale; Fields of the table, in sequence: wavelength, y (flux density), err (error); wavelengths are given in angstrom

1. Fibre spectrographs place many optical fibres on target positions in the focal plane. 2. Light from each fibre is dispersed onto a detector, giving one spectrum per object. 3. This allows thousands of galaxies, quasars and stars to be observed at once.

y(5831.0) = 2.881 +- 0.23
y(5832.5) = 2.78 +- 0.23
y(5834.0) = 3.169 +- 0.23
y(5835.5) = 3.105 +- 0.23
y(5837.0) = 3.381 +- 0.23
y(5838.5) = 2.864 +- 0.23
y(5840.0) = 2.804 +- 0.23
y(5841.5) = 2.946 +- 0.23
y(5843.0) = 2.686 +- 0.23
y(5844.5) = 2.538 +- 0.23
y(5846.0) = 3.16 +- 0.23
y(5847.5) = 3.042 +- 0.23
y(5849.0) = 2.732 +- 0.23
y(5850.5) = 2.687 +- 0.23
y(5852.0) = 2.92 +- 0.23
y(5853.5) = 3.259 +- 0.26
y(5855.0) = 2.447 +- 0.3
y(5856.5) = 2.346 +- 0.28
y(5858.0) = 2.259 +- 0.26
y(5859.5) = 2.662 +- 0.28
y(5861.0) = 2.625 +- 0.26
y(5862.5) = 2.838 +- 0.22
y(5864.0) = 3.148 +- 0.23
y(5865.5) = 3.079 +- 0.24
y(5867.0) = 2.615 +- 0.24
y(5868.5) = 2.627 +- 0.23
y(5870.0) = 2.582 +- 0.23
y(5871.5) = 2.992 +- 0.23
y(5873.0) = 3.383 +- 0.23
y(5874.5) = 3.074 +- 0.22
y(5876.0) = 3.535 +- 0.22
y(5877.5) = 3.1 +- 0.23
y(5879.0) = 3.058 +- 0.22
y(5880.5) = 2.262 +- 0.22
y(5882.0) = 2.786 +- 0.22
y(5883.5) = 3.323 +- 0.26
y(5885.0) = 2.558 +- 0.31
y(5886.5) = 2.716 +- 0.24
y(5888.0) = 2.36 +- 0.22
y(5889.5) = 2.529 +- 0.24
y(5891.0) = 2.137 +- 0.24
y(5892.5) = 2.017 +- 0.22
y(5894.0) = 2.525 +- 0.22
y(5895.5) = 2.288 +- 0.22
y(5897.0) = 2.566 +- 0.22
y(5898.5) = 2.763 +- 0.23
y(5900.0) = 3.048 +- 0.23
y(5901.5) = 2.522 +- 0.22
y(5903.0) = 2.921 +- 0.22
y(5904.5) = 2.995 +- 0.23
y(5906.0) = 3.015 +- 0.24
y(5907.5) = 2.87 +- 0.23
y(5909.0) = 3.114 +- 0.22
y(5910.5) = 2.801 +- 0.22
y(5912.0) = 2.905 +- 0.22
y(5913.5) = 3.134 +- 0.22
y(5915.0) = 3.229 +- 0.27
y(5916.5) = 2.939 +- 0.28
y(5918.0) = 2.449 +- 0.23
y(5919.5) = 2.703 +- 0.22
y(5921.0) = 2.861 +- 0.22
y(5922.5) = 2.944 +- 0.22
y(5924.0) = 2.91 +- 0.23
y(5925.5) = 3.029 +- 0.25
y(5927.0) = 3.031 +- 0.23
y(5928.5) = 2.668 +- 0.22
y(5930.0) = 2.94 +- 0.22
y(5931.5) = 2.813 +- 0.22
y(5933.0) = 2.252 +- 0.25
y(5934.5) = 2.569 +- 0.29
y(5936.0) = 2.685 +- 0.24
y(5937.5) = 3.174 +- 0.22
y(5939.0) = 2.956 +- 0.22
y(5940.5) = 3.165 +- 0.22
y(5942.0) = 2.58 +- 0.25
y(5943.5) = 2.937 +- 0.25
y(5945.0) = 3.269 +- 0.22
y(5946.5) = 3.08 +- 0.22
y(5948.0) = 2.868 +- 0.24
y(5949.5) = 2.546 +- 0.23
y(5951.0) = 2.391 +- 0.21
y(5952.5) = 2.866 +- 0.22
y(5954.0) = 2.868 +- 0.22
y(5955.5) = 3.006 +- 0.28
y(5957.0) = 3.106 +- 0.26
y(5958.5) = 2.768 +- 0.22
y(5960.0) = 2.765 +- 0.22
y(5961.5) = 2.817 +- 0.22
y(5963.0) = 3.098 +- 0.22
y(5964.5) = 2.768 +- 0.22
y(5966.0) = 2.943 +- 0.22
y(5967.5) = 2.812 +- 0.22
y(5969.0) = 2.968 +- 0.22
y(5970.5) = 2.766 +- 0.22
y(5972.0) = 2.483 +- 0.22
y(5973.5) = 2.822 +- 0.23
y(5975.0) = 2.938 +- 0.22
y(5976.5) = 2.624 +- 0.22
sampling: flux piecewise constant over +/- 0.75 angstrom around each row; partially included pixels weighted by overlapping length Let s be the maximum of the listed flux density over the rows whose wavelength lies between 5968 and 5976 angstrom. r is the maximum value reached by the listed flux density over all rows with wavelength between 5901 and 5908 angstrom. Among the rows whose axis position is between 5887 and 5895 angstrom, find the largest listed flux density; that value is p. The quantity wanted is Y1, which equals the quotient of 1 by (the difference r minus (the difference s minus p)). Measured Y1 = 0.388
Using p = 2.529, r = 3.015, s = 2.968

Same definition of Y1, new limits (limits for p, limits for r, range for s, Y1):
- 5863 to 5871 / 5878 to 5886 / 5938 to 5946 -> 0.312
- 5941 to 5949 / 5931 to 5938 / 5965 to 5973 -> 0.288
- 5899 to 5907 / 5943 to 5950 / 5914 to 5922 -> 0.324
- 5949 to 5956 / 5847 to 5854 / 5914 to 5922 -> 0.329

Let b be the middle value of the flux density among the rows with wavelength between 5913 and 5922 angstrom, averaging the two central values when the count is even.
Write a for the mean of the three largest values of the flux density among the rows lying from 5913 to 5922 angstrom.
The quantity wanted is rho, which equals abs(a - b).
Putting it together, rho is 0.20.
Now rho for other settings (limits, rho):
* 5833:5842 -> 0.19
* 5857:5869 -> 0.38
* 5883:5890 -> 0.31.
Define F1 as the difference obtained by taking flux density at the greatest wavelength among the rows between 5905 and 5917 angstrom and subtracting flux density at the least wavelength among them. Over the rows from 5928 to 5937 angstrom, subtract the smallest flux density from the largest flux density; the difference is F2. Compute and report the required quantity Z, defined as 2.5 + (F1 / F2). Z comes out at 2.39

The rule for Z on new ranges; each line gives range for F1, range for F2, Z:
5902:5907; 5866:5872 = 2.73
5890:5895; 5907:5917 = 3.41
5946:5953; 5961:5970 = 1.85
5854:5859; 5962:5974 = 2.19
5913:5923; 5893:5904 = 2.25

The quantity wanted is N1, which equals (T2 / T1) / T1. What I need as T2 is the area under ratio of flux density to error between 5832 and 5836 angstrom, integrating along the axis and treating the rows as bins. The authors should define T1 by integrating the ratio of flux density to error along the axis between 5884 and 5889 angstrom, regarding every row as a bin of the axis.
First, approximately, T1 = 51.3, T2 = 52.7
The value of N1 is 0.0200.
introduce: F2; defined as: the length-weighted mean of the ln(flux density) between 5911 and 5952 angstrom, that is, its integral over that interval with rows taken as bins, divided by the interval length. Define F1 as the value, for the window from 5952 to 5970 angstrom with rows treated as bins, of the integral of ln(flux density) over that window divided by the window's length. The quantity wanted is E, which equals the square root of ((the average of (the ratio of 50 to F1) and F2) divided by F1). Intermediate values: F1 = 1.06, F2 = 1.04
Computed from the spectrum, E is 4.76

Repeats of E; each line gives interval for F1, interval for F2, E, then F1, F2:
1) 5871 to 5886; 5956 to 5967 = 4.63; 1.09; 1.06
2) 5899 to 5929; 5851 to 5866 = 4.75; 1.06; 1.01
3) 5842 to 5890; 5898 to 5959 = 4.92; 1.03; 1.05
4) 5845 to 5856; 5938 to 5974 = 4.81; 1.05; 1.05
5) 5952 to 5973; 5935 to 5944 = 4.82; 1.05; 1.06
